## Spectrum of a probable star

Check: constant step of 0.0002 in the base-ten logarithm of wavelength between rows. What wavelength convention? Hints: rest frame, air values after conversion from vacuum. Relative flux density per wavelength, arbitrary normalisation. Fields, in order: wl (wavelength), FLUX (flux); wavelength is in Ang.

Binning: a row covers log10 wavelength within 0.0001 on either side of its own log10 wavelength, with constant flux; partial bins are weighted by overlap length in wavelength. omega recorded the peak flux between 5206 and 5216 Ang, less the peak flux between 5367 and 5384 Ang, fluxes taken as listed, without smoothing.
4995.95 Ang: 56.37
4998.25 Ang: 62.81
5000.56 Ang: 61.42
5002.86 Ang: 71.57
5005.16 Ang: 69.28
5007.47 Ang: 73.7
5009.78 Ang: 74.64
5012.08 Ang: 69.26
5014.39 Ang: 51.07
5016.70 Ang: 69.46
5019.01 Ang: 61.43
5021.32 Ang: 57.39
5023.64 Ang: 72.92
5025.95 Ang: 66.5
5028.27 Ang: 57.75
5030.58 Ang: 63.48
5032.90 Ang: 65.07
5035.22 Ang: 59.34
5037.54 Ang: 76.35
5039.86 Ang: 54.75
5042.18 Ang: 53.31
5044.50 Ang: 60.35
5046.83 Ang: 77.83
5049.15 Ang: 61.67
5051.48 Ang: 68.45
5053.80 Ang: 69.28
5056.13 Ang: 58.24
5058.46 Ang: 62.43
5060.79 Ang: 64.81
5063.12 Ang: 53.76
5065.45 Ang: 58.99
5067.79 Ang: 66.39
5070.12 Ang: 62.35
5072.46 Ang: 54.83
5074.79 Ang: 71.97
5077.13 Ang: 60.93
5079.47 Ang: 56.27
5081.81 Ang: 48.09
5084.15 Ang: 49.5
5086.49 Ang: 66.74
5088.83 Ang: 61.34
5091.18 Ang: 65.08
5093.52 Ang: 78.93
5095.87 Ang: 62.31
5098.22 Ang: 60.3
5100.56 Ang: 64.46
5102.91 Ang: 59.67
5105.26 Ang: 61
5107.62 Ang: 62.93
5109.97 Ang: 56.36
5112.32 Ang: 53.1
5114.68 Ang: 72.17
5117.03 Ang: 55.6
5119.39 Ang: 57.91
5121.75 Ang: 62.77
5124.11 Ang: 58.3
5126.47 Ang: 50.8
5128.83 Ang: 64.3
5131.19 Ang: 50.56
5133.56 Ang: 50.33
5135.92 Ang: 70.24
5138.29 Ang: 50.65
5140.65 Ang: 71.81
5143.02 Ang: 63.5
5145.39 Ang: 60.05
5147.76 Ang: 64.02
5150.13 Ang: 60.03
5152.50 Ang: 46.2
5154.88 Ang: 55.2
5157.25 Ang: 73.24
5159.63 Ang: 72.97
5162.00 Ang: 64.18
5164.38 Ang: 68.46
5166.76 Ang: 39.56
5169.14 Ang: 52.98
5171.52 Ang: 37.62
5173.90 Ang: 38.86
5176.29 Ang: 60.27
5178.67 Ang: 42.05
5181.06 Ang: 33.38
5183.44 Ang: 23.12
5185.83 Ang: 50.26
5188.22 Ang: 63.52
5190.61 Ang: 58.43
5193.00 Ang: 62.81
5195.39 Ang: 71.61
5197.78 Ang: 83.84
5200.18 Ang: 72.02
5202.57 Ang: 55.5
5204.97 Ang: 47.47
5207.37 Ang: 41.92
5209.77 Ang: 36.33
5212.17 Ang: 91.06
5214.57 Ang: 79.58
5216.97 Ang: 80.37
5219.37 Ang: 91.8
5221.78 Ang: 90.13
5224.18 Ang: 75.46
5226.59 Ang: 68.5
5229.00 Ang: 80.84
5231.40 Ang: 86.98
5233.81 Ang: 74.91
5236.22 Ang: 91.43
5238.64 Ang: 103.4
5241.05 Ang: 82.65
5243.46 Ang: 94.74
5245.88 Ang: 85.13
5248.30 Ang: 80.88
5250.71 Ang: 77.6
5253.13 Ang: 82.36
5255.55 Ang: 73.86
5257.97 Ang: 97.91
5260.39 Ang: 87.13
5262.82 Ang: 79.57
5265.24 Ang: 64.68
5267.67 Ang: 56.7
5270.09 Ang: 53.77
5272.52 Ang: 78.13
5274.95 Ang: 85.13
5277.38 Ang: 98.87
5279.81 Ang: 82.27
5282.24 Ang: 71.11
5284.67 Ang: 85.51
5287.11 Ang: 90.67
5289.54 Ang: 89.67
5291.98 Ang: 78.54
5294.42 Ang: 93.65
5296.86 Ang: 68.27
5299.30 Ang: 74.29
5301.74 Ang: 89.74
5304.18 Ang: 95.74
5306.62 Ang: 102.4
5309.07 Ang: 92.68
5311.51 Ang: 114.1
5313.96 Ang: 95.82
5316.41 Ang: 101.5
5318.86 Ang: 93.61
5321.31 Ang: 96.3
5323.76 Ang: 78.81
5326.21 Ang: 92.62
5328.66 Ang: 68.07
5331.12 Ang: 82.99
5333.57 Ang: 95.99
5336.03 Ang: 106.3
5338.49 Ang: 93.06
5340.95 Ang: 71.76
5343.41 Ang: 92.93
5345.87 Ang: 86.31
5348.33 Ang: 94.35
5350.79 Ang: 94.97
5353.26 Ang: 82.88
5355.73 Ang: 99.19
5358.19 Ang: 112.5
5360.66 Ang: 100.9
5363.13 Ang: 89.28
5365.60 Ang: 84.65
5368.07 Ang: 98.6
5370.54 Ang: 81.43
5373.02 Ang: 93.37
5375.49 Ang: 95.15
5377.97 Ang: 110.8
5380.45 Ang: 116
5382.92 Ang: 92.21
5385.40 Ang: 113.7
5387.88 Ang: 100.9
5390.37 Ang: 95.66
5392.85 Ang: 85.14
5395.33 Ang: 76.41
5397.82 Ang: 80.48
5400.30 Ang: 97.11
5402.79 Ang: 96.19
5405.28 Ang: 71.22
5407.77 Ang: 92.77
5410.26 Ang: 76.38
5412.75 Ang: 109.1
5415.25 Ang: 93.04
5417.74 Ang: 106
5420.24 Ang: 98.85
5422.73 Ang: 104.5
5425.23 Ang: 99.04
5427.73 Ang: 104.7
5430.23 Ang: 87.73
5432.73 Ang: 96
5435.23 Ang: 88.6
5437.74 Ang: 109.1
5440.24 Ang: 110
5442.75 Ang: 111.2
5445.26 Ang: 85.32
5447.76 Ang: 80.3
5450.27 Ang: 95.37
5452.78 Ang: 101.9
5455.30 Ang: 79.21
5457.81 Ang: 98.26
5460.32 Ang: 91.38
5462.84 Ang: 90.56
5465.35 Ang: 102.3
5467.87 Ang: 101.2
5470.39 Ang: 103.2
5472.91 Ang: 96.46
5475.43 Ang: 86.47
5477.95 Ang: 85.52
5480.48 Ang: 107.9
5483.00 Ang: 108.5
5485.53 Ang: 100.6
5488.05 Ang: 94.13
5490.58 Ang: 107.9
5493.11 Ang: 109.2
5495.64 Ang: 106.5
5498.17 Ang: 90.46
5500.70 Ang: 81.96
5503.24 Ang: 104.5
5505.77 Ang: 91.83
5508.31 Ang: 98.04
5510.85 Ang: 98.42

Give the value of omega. -25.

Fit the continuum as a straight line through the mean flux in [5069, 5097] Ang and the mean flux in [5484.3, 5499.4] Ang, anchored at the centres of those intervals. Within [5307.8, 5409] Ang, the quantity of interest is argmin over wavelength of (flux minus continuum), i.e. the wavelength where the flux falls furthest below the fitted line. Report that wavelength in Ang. 5405.28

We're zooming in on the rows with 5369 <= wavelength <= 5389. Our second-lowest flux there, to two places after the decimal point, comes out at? 92.21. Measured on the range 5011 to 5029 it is 57.39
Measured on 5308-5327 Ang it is 92.62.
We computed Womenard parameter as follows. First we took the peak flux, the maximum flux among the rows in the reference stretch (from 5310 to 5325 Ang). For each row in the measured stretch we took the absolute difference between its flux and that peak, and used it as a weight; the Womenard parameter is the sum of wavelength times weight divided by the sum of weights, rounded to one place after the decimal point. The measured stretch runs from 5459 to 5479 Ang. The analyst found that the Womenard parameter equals 5469.8 Ang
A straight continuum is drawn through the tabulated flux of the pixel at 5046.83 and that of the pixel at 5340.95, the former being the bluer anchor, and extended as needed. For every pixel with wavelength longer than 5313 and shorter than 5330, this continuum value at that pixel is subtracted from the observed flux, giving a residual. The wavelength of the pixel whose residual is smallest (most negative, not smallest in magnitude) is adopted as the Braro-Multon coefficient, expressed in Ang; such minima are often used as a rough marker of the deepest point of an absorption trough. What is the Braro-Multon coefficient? 5328.66 Ang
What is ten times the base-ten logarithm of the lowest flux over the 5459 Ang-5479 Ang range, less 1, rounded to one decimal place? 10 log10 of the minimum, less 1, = 18.3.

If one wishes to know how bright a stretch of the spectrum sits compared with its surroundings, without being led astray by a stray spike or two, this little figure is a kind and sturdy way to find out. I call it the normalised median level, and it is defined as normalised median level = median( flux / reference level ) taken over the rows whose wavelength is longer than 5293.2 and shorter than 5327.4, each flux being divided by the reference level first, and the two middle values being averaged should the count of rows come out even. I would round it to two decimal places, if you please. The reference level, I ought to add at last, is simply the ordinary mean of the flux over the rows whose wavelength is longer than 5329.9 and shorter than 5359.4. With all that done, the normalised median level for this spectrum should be 1.01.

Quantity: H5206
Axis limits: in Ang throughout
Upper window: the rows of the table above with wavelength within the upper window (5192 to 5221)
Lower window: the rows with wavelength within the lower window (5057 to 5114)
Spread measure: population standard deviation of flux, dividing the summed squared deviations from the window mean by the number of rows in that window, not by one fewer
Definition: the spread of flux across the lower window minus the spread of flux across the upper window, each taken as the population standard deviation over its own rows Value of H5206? -12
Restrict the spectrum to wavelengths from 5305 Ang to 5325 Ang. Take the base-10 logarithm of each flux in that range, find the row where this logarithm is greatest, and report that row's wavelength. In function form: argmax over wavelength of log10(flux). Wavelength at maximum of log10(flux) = 5311.51 Ang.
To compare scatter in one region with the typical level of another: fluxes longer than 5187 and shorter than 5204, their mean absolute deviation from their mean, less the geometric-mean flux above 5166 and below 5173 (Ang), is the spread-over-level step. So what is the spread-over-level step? -35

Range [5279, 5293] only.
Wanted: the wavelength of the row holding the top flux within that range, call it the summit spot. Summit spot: 5287.11 Ang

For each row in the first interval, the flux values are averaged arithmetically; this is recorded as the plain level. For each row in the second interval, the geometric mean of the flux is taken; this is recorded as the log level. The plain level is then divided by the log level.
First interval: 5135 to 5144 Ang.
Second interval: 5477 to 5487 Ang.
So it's 0.64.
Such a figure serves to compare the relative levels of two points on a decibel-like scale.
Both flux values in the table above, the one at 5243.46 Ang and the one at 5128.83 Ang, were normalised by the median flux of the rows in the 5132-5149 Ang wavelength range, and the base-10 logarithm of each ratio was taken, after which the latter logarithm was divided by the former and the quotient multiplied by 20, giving 1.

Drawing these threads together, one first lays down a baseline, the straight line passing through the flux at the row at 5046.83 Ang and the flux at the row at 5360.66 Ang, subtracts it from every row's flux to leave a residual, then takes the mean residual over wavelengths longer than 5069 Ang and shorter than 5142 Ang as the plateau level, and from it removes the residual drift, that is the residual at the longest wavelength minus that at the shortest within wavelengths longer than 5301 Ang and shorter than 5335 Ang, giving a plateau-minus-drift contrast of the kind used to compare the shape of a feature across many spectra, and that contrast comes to -26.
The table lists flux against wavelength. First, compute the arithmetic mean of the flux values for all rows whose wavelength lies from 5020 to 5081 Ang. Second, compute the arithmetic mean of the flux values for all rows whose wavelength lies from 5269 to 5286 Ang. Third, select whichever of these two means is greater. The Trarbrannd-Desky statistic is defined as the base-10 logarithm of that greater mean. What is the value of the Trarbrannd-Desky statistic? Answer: 1.90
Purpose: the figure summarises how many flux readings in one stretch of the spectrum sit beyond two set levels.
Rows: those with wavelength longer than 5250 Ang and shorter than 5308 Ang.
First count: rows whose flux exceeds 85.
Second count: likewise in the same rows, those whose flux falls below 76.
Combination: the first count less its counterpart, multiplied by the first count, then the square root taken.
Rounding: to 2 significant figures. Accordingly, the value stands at 6.6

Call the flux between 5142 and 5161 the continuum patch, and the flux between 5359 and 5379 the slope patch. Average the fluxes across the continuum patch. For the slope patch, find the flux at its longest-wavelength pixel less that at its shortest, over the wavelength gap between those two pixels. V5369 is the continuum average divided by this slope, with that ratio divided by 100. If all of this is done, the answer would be 1.1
